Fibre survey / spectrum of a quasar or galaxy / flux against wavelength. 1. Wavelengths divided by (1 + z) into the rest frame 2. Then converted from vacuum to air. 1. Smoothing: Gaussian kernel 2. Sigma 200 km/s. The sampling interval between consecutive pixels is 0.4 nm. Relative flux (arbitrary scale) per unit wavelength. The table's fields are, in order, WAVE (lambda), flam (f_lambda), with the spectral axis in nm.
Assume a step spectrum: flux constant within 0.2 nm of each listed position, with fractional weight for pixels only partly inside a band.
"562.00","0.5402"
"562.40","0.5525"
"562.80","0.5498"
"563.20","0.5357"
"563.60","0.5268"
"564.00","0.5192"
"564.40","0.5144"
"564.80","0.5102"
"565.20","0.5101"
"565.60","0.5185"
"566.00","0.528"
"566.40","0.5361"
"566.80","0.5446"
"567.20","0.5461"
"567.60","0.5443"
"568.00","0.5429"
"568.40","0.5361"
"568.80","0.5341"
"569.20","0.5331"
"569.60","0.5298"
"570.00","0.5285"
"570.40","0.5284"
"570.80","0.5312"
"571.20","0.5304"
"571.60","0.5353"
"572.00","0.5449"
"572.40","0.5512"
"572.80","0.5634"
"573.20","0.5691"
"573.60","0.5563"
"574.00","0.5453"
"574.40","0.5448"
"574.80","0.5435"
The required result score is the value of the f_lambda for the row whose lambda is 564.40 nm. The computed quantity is 0.5144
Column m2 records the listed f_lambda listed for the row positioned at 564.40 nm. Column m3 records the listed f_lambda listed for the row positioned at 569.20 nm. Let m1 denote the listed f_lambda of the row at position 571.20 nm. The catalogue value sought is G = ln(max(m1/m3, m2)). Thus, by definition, -0.005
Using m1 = 0.5304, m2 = 0.5144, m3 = 0.5331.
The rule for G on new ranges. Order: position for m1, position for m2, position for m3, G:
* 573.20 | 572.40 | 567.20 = 0.041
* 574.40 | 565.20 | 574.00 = -0.001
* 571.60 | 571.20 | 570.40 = 0.013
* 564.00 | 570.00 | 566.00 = -0.017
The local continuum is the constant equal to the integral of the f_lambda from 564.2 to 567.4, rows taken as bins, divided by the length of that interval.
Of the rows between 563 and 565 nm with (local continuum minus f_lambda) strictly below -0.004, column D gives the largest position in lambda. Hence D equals 563.20 nm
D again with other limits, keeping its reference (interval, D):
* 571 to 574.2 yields 574.00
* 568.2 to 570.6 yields 569.20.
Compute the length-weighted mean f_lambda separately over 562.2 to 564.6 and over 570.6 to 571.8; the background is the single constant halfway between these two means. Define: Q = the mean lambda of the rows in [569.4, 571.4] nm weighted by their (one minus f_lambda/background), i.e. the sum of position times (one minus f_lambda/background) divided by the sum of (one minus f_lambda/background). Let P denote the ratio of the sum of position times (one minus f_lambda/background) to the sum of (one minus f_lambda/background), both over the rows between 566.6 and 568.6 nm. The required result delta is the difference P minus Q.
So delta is -2.86 nm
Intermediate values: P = 567.44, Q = 570.30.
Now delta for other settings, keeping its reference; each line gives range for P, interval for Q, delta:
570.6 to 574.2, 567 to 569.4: 5.37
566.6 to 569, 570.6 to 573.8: -5.49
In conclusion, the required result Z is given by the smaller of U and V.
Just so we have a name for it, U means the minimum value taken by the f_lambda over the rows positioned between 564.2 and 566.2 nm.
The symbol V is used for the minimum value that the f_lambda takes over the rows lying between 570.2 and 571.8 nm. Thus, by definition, 0.510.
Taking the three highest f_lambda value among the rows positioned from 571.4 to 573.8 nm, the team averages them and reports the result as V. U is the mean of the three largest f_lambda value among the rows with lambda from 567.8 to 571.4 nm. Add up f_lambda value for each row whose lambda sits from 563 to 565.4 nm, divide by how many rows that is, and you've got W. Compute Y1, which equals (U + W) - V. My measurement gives 0.49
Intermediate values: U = 0.538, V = 0.563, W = 0.519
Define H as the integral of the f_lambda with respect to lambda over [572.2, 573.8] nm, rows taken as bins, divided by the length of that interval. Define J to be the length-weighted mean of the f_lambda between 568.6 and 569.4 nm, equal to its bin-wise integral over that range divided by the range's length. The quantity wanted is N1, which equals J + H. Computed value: 1.09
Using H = 0.560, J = 0.534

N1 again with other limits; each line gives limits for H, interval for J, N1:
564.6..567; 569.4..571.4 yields 1.05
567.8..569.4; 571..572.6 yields 1.08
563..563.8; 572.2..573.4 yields 1.09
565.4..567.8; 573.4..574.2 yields 1.09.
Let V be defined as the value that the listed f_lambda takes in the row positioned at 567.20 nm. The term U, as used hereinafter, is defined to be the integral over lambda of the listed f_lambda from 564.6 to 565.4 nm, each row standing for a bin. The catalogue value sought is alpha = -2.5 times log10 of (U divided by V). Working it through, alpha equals 0.316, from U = 0.408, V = 0.5461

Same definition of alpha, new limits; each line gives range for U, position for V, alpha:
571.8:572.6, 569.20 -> 0.212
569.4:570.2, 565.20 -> 0.202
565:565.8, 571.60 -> 0.286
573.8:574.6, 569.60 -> 0.211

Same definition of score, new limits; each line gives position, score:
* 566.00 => 0.528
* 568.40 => 0.5361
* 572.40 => 0.5512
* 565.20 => 0.5101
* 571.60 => 0.5353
